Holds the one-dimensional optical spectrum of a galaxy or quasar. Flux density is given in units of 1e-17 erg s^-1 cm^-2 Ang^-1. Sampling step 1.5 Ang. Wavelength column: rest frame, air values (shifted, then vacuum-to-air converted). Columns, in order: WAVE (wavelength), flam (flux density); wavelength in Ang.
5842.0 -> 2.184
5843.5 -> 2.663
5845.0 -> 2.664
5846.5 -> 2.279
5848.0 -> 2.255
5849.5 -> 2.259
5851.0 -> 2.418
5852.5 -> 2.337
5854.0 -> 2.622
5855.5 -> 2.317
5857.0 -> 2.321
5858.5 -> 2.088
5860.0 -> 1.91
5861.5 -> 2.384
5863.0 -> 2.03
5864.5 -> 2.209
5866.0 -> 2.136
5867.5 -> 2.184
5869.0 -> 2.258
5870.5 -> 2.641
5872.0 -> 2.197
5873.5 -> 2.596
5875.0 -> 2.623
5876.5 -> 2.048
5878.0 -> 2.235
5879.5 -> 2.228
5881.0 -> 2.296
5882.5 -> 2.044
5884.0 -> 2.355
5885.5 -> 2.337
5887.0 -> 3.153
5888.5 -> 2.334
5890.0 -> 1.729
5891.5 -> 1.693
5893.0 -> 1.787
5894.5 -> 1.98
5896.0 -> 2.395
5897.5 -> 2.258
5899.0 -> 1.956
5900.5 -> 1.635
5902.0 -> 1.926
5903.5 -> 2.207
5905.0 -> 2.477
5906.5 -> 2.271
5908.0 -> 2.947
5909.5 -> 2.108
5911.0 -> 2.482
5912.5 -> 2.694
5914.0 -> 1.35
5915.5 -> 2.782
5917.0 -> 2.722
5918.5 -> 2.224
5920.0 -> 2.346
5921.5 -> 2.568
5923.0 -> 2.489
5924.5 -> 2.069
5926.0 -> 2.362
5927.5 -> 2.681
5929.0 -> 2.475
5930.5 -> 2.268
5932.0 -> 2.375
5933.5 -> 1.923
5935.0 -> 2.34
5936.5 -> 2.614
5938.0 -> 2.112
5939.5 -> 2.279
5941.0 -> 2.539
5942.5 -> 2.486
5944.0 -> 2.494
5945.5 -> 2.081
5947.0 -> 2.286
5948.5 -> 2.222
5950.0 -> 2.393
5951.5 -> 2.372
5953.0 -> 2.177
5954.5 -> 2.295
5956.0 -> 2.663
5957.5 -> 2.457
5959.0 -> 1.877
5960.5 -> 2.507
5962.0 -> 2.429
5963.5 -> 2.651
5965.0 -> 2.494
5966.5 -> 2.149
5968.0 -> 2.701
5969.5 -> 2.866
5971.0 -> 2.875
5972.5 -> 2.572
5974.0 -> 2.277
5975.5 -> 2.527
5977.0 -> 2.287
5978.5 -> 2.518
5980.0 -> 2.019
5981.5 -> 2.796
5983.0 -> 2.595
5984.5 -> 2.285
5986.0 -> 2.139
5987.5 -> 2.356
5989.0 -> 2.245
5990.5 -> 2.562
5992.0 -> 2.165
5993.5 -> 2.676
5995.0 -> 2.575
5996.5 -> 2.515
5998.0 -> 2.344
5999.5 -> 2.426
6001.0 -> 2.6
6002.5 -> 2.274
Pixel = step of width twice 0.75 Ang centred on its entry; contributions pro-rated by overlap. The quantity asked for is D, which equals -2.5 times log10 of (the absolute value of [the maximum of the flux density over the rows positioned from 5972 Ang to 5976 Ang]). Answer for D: -1.03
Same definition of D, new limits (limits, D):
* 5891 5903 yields -0.95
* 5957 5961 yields -1.00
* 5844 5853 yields -1.06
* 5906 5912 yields -1.17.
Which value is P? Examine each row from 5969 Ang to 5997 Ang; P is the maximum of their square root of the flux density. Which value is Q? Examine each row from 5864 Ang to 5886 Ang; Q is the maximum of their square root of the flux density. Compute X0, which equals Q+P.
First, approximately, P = 1.70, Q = 1.63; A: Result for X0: 3.32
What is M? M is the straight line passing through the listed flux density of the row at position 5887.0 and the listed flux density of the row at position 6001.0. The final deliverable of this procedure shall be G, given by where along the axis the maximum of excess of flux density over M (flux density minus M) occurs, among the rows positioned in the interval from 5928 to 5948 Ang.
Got 5936.5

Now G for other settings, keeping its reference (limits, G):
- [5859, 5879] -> 5875.0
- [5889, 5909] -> 5908.0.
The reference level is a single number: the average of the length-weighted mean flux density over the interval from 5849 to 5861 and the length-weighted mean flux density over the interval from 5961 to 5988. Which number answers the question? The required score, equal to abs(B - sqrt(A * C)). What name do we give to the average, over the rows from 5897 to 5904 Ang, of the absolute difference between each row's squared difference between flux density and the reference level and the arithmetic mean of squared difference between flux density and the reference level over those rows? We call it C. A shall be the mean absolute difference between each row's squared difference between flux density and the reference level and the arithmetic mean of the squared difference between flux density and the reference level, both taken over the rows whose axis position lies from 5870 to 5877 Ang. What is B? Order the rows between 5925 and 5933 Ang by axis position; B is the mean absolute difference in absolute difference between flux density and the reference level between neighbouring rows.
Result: 0.10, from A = 0.02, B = 0.153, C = 0.147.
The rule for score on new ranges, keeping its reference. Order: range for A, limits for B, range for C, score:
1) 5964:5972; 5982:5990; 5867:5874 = 0.11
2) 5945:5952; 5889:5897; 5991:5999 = 0.15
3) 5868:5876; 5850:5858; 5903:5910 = 0.06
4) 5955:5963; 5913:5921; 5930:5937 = 0.18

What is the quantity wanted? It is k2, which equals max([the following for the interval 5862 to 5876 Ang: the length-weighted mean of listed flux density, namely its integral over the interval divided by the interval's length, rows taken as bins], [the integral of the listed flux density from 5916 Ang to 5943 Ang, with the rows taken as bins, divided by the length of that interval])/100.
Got 0.0238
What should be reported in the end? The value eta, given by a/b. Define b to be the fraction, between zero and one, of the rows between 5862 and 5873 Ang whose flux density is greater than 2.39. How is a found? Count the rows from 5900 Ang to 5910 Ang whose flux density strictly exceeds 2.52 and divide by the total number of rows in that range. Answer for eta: 1.0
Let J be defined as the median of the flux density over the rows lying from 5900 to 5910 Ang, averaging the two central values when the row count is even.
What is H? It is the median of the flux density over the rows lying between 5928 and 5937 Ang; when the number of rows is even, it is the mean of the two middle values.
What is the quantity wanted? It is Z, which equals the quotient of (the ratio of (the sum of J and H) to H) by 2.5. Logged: 0.774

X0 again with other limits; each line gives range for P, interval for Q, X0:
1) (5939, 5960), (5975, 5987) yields 3.30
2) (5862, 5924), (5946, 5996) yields 3.47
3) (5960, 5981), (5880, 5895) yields 3.47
